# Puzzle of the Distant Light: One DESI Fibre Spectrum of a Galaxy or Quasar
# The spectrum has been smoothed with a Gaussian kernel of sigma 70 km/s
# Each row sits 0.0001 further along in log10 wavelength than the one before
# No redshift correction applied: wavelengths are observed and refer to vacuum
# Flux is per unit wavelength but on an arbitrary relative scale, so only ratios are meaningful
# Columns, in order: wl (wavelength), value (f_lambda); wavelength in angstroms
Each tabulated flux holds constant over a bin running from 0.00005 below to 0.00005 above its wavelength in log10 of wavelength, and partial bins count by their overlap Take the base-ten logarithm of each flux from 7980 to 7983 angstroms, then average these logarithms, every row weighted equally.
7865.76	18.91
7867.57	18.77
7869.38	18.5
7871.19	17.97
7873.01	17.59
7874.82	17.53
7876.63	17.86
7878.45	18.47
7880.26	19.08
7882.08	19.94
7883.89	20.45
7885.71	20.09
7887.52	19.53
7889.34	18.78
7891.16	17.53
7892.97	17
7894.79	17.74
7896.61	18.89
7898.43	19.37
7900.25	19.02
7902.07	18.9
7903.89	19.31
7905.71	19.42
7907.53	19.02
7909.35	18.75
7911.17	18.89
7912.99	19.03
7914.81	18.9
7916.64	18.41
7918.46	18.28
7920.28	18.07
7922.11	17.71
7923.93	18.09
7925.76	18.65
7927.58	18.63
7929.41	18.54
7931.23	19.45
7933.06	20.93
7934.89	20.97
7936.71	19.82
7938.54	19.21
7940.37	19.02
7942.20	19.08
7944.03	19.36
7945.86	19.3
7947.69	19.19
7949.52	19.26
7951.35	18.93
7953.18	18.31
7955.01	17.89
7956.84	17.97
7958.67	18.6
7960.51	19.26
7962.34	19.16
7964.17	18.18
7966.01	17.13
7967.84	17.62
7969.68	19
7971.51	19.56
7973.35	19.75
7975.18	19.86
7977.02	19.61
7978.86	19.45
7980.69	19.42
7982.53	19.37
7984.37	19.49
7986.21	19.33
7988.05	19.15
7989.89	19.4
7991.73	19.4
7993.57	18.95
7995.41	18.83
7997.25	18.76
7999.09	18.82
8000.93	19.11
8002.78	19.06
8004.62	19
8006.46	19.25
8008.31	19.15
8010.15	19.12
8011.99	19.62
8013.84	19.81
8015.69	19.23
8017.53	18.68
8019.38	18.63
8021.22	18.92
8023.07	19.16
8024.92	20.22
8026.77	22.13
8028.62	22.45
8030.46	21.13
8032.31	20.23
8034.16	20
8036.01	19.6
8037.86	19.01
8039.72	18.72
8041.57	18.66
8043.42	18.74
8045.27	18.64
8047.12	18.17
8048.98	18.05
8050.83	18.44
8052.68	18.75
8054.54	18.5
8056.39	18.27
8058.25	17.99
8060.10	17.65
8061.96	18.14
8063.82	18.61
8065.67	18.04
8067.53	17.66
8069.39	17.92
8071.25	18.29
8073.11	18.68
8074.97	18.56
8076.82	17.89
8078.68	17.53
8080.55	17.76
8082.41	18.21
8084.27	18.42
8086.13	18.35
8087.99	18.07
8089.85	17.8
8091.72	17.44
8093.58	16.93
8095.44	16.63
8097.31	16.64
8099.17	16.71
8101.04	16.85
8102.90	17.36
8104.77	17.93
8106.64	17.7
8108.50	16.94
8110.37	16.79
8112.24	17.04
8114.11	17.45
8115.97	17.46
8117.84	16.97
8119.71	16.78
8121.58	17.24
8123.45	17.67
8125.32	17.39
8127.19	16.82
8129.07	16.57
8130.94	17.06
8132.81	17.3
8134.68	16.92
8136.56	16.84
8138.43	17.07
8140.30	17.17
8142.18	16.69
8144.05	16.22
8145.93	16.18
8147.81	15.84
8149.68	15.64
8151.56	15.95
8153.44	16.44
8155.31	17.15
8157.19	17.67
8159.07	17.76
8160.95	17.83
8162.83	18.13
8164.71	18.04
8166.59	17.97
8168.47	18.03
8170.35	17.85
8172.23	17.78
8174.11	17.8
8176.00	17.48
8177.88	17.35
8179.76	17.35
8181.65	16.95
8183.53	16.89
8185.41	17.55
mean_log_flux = 1.29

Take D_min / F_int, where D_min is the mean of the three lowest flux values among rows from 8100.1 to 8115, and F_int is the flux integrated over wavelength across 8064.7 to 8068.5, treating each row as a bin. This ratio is 0.25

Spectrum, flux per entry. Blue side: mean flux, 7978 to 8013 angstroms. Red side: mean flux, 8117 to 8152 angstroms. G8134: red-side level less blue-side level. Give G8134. -2.4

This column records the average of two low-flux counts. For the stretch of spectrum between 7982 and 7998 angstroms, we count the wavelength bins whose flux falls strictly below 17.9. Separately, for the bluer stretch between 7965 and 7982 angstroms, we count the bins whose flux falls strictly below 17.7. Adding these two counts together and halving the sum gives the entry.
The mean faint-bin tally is 1.0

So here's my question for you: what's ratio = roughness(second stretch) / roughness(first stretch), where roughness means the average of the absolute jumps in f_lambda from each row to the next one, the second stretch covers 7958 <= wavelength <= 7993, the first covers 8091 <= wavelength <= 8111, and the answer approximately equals 1.1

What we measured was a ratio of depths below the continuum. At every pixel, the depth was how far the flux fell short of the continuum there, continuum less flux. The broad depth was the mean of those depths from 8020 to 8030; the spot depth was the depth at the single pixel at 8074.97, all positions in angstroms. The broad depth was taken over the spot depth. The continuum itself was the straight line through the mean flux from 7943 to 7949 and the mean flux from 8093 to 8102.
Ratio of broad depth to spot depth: 1.8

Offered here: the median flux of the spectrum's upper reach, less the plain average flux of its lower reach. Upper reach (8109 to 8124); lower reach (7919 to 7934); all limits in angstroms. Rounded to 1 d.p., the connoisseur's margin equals -1.6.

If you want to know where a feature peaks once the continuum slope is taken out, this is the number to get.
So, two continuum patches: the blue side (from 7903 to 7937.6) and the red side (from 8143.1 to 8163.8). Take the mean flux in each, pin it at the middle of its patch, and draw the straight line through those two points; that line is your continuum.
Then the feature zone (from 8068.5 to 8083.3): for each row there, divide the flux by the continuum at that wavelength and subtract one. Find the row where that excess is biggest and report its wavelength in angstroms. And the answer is 8073.11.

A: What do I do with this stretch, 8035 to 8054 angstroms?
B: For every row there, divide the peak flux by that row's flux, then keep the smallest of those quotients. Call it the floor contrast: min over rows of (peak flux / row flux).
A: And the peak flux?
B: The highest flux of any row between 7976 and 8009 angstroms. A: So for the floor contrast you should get 1.001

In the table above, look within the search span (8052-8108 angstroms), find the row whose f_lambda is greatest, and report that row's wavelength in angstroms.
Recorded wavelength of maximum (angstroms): 8052.68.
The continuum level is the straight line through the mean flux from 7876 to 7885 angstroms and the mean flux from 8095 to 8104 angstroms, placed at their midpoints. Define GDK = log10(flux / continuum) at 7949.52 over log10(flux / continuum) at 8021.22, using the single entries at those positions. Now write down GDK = 0.6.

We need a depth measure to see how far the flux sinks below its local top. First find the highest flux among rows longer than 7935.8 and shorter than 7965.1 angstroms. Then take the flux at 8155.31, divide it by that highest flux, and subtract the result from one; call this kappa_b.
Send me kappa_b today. 0.13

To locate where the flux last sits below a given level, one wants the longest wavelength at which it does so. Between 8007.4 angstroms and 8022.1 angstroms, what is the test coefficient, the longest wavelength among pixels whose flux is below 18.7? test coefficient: 8019.38 angstroms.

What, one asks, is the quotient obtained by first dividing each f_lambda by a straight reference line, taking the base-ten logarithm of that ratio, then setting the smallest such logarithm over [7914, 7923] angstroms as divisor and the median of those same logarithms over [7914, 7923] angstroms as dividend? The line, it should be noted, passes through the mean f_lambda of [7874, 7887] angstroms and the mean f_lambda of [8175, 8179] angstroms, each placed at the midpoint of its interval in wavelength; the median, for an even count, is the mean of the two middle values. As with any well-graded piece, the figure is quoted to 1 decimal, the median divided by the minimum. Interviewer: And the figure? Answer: 0.5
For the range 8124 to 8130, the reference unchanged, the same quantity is 0.8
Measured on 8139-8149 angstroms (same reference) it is 0.8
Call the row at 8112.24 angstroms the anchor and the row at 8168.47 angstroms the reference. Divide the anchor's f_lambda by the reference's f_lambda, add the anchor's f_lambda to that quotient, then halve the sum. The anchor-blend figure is 9.0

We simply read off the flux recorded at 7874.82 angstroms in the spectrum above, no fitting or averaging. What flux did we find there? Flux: 17.53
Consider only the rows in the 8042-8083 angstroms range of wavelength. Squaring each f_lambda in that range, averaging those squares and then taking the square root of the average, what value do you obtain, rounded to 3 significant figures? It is 18.2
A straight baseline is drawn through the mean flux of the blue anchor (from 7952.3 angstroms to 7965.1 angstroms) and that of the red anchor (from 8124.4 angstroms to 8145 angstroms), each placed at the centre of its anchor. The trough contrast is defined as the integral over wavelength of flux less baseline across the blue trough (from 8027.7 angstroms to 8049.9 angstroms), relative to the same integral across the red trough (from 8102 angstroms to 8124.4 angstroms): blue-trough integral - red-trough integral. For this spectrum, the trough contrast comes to 33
